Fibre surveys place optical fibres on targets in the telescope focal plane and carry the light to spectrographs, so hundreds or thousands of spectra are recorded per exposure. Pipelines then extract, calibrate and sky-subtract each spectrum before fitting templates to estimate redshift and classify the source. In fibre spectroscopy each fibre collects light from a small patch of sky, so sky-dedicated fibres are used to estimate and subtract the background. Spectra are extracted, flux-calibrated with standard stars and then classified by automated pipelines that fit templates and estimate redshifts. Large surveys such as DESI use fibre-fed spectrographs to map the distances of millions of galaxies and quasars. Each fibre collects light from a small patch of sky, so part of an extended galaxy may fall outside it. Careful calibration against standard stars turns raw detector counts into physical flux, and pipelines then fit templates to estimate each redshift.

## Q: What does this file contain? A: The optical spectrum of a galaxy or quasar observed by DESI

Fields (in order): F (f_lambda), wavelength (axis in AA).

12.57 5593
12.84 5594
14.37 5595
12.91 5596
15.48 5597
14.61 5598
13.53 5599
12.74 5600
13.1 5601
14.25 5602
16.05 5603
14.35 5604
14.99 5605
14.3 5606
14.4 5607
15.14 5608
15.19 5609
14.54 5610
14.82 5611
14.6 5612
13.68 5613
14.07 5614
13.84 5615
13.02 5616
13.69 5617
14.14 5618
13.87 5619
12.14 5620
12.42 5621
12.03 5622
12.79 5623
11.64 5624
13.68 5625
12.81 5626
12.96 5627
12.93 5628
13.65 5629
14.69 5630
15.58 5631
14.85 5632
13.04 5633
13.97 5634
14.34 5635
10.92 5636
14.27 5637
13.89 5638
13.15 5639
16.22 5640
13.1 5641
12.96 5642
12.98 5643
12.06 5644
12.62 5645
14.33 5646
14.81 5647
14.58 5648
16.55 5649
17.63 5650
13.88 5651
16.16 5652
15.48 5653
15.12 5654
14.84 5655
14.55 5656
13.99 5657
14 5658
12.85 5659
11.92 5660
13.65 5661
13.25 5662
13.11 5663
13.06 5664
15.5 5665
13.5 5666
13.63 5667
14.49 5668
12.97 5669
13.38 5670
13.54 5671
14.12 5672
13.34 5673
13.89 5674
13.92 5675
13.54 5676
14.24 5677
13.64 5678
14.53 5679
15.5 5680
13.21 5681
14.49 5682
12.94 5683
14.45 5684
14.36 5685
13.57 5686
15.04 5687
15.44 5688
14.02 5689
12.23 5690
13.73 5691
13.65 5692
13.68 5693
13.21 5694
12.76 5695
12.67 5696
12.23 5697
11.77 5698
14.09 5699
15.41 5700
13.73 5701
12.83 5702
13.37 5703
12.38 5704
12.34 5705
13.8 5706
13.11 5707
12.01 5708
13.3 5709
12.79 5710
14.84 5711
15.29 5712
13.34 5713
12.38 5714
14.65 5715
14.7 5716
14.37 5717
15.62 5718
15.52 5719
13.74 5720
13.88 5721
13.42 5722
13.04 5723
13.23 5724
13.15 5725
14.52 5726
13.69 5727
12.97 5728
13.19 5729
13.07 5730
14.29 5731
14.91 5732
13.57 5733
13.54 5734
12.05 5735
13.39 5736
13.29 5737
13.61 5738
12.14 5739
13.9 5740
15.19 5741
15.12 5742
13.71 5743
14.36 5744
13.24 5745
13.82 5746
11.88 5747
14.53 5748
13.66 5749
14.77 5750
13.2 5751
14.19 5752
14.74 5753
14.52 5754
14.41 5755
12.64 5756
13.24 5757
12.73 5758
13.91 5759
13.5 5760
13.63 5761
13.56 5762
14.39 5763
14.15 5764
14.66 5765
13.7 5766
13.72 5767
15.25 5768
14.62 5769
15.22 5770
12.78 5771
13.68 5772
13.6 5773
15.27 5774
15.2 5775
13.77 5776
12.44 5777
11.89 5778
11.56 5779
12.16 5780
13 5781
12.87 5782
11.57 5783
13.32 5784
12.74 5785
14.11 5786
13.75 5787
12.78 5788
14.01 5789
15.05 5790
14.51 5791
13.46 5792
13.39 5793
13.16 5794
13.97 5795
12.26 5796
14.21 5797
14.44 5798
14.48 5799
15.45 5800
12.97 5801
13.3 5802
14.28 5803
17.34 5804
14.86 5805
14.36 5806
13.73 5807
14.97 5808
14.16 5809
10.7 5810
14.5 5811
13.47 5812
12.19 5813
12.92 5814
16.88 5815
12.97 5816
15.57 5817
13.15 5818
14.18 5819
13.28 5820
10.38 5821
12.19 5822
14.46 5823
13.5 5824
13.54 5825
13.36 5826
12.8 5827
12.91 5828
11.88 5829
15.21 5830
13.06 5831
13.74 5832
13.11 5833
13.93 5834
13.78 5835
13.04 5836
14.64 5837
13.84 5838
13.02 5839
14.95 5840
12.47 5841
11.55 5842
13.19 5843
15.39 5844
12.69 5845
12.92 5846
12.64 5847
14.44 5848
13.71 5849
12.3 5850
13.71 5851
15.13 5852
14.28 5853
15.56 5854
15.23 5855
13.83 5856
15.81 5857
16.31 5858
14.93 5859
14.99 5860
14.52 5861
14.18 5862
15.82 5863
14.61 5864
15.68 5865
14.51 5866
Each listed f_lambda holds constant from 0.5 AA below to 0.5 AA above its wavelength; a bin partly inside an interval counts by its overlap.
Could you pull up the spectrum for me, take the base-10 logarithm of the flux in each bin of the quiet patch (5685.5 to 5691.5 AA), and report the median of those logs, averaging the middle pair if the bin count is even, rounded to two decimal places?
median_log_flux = 1.14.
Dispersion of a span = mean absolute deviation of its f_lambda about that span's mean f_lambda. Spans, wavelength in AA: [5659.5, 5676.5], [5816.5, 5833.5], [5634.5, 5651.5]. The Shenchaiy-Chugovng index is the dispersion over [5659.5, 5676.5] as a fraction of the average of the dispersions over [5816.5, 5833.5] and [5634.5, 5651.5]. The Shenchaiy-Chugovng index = 0.47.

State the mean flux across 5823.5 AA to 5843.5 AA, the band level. 13.4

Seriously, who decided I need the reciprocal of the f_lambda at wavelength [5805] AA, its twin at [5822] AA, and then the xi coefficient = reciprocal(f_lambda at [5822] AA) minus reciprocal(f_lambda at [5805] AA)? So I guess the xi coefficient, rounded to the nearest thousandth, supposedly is 0.015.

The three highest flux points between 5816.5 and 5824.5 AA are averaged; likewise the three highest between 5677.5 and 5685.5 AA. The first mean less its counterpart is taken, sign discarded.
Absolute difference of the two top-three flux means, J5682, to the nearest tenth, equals 0.1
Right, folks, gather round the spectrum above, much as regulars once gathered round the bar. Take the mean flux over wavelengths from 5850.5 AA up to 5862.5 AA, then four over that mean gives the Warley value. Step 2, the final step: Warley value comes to 0.269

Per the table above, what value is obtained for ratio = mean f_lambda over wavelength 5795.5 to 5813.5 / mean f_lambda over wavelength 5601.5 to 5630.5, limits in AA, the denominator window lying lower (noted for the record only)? 1.01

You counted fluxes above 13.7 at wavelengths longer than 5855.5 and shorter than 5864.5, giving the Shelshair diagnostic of 9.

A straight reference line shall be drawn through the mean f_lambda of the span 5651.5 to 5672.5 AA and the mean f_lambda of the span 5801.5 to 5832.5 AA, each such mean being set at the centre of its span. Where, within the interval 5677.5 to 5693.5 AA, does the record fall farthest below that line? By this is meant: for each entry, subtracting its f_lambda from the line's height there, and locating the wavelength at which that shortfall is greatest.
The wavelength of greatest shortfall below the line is 5690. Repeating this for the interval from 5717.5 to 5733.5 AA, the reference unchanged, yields 5728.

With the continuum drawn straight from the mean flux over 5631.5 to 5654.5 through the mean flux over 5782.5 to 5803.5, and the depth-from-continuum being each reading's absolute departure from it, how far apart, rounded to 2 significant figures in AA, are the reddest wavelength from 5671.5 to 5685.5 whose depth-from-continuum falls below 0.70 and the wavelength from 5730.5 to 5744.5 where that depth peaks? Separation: 50 AA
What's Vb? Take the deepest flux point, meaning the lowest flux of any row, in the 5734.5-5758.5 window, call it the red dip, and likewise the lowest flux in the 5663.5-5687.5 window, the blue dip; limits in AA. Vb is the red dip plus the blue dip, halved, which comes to 12.4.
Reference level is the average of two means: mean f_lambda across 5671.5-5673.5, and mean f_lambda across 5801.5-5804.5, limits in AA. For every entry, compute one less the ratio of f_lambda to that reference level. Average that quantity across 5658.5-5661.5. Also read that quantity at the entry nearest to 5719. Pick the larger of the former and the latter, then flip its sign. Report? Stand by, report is -0.11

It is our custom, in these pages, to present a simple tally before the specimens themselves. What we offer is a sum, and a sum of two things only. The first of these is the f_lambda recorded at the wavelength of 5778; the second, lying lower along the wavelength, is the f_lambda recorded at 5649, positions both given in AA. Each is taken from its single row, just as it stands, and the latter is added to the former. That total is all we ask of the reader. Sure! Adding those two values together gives 28.4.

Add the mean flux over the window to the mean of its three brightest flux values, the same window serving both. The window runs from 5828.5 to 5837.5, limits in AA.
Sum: 28.2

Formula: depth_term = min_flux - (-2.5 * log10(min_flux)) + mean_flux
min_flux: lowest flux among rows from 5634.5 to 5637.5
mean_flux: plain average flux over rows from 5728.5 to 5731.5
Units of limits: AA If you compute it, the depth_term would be 27.0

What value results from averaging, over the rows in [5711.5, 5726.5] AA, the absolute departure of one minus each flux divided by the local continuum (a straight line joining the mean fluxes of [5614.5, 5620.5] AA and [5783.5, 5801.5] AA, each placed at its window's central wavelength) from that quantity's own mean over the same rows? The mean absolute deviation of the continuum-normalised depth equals 0.062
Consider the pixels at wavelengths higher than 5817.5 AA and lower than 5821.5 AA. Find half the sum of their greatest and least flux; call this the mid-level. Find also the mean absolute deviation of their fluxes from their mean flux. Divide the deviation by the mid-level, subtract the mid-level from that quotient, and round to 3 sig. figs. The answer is -12.2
